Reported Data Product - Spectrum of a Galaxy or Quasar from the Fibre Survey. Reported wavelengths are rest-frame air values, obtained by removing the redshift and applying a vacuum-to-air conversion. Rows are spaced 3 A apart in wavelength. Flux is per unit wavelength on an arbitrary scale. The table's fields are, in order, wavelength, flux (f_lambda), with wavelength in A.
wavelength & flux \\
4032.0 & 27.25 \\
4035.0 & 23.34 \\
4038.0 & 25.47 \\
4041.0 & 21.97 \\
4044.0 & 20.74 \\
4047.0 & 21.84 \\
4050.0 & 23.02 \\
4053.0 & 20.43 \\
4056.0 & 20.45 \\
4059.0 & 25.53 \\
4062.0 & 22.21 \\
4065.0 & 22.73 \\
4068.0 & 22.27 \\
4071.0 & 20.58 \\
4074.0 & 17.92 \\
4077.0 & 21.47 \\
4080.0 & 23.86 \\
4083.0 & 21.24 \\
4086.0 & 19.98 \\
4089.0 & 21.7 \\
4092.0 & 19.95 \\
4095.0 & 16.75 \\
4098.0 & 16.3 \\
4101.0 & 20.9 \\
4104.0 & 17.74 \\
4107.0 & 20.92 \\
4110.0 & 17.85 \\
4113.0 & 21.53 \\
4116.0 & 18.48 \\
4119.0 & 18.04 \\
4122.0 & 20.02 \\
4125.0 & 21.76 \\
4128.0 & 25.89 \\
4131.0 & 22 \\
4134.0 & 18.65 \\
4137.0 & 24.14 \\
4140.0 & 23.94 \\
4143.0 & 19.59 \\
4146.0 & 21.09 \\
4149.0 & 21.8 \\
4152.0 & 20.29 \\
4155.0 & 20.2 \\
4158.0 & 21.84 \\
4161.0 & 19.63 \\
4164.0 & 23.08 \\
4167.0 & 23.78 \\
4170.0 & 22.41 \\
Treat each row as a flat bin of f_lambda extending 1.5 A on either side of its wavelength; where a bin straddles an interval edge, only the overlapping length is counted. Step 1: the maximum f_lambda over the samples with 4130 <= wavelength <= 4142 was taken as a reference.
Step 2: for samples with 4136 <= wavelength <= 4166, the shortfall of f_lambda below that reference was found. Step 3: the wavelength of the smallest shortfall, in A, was 4137.0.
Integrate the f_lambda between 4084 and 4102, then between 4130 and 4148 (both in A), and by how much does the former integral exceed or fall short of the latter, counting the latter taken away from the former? -41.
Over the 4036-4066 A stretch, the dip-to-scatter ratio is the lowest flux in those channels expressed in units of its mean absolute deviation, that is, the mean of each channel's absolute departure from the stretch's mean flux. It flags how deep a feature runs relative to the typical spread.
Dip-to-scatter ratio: 14.6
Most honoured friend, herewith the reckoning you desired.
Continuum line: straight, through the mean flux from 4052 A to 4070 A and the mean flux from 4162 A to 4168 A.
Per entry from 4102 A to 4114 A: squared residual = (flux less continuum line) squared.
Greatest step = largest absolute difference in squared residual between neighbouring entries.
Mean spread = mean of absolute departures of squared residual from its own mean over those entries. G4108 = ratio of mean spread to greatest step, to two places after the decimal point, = 0.49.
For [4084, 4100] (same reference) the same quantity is 0.57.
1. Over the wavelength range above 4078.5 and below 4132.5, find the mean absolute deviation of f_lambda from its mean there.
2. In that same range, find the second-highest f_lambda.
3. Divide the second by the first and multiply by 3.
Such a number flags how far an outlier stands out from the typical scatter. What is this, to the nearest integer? 37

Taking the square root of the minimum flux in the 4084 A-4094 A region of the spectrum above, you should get 4.47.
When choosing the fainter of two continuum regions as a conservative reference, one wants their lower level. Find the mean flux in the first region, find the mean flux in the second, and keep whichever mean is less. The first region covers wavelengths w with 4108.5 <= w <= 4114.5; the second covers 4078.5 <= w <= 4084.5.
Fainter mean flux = 19.7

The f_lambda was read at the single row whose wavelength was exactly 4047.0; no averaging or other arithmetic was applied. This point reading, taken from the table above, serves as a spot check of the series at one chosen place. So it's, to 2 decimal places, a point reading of 21.84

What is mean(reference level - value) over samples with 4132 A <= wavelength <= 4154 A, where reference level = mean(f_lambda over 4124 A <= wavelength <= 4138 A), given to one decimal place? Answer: 1.1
